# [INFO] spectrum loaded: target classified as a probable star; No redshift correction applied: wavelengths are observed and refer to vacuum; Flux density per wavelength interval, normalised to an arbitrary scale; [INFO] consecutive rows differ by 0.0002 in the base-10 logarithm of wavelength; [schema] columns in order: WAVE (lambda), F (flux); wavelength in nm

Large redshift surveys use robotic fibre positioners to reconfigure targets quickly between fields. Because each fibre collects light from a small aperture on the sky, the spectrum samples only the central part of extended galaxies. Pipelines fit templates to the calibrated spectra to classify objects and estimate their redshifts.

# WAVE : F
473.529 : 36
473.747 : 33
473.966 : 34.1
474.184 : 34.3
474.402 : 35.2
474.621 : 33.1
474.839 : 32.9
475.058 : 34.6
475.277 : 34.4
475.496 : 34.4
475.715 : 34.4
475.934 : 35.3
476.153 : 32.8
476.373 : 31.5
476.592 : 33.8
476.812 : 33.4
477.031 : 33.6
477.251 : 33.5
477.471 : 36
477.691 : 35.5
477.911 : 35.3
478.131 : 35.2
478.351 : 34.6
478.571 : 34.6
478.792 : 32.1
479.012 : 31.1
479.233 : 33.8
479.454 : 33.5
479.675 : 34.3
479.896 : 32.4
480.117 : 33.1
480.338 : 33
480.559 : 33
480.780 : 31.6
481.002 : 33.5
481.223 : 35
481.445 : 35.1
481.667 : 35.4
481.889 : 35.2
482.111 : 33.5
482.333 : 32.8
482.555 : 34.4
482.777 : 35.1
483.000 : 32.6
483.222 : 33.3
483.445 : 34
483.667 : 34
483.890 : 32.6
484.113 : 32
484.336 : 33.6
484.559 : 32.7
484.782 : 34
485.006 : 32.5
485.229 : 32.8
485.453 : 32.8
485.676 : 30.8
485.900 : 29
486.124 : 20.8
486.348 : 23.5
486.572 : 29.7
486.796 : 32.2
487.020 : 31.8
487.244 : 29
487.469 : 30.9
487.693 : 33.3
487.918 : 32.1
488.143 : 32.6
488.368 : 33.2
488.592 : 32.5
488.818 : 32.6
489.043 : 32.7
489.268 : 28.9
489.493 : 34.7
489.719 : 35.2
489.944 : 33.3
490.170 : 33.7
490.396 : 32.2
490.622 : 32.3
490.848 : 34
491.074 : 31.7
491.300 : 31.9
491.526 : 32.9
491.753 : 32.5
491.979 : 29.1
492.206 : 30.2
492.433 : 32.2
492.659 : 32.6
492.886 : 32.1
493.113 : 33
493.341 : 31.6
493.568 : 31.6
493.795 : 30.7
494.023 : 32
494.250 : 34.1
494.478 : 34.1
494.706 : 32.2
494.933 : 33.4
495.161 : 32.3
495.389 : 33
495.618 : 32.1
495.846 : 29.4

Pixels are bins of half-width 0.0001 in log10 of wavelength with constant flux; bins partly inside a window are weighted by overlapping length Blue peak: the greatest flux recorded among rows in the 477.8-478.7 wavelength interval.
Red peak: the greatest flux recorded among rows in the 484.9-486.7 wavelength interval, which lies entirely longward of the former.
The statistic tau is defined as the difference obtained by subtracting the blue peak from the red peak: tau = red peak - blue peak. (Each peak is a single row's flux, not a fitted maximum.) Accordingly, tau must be -2.5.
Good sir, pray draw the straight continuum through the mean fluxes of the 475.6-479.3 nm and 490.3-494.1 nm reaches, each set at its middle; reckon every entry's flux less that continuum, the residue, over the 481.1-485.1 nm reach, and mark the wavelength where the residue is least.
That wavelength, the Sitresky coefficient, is 484.113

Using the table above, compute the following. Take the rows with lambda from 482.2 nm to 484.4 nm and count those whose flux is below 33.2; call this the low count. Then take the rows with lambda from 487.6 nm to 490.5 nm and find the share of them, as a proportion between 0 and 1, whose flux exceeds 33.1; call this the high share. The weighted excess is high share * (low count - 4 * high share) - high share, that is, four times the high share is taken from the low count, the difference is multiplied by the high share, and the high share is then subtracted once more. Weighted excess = 0.5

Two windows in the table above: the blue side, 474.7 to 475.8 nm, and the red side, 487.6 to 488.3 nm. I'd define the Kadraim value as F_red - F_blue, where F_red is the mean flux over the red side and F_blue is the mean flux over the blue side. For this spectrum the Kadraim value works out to -1.5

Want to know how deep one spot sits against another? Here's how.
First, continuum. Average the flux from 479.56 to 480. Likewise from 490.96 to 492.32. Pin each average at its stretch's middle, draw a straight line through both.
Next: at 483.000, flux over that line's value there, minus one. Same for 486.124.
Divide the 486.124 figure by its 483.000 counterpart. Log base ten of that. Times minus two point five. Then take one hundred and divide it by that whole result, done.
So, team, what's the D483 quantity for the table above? -23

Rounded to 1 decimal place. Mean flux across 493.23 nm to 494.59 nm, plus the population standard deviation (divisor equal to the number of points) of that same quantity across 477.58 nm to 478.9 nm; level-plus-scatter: 33.5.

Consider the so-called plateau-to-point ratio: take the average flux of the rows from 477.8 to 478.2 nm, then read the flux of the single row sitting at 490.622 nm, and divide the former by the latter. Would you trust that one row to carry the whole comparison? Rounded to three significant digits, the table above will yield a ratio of 1.09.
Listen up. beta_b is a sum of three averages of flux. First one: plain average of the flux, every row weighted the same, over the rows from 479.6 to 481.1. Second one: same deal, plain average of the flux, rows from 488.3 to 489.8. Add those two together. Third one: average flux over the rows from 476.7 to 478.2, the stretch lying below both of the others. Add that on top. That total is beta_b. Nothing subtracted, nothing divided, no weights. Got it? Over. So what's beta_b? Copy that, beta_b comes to 100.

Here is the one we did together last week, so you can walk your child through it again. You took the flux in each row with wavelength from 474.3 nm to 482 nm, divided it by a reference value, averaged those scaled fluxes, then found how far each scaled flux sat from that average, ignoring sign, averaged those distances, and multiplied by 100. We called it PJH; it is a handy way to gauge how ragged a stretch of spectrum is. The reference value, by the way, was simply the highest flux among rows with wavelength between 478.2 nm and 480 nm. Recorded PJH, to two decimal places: 3.03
